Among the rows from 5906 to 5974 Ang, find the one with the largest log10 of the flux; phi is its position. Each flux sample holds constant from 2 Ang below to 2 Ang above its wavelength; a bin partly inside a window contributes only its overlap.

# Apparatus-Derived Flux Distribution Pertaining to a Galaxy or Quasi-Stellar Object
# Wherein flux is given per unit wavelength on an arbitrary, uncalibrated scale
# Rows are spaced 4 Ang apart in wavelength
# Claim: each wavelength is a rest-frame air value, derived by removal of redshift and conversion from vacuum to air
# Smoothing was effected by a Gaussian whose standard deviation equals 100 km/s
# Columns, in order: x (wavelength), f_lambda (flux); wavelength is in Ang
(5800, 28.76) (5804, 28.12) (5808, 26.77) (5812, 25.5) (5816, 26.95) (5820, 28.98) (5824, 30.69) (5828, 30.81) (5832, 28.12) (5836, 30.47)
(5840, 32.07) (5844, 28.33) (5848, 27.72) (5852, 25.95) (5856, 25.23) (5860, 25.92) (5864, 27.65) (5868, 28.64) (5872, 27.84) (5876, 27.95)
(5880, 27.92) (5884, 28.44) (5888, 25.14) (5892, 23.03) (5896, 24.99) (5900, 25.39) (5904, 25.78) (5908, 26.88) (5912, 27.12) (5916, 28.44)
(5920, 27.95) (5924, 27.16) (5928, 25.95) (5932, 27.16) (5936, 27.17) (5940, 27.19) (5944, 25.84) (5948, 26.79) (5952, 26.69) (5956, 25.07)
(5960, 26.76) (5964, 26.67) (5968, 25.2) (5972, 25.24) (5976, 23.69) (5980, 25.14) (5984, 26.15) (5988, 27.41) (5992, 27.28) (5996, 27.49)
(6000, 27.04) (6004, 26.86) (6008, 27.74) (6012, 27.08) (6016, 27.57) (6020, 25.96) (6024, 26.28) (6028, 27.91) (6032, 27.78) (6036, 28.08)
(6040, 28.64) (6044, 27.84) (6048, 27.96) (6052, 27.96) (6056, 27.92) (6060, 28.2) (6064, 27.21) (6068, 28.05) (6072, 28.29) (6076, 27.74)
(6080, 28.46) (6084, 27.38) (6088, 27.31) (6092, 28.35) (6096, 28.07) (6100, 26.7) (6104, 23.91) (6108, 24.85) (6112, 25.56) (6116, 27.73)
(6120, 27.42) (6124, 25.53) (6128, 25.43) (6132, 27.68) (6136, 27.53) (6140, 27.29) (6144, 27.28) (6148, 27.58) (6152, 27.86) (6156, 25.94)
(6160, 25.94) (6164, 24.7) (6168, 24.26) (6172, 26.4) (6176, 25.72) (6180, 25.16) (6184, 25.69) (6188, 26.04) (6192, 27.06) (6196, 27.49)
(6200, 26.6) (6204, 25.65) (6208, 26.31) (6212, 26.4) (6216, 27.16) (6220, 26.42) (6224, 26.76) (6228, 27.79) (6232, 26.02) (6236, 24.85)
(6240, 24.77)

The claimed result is 5916 Ang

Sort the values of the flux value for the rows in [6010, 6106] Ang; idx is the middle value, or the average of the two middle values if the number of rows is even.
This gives 27.9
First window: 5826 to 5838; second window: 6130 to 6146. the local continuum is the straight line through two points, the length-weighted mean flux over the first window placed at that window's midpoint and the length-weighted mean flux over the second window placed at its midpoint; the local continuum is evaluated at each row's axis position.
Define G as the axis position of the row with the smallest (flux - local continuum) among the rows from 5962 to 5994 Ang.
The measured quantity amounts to 5976 Ang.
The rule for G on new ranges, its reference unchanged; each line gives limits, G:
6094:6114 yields 6104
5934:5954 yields 5944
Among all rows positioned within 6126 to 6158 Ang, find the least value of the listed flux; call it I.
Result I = 25.43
